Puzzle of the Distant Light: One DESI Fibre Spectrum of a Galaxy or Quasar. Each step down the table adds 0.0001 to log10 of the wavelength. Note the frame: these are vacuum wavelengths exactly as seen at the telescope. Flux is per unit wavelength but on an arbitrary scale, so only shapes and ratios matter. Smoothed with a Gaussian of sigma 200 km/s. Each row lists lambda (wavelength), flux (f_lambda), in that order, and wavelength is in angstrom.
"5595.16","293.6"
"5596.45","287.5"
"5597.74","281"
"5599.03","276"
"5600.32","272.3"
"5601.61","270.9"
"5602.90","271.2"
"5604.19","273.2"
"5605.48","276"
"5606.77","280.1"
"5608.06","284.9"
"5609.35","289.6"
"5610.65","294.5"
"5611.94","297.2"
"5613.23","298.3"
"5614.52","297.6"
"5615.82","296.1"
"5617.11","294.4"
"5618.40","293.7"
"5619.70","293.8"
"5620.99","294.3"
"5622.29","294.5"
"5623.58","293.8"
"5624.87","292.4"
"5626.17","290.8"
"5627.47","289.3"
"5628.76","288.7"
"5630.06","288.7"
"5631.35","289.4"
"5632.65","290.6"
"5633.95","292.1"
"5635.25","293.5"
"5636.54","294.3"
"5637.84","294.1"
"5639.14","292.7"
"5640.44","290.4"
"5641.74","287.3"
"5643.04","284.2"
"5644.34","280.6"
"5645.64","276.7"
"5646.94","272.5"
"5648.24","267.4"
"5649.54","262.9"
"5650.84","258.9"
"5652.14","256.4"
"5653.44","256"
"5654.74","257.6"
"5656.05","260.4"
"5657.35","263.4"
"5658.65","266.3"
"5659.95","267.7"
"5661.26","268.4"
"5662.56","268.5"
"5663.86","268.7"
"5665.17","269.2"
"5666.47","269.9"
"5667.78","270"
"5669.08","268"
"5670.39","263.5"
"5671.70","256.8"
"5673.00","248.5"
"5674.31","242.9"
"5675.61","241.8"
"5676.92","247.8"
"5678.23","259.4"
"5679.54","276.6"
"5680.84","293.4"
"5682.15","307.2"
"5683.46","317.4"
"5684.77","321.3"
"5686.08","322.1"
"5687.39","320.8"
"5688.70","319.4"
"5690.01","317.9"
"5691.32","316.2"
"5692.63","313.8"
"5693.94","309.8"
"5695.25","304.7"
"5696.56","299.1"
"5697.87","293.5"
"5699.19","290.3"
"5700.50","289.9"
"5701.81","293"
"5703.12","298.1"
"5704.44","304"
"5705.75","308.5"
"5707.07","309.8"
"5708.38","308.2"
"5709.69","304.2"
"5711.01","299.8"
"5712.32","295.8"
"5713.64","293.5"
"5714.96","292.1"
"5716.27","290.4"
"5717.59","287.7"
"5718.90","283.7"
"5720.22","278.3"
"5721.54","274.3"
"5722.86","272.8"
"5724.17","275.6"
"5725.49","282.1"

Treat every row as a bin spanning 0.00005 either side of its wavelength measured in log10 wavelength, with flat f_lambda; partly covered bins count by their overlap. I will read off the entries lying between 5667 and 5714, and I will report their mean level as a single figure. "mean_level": 292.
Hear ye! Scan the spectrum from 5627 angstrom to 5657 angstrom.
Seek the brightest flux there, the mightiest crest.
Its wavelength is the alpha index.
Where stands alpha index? 5636.54 angstrom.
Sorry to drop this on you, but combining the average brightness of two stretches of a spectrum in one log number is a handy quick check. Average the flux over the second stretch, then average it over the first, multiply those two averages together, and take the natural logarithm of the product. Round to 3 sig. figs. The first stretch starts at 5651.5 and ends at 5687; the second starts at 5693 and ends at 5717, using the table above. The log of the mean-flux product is 11.3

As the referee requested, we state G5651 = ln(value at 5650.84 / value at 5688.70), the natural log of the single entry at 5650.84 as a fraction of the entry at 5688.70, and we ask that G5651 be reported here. -0.21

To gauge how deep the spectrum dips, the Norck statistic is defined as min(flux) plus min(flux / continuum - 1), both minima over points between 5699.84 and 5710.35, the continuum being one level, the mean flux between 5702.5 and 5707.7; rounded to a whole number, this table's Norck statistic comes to 290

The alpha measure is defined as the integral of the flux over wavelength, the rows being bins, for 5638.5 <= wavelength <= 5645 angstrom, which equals 1864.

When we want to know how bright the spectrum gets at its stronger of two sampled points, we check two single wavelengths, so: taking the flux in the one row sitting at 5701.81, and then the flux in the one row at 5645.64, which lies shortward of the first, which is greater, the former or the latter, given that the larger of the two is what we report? 293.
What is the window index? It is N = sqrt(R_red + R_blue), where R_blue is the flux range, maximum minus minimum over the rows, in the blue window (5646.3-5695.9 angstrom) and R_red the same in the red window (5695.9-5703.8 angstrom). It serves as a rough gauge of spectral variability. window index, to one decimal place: 9.5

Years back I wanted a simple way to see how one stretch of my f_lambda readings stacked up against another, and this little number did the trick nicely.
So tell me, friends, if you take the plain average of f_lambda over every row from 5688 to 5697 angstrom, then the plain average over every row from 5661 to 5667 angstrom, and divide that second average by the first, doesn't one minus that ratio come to 0.14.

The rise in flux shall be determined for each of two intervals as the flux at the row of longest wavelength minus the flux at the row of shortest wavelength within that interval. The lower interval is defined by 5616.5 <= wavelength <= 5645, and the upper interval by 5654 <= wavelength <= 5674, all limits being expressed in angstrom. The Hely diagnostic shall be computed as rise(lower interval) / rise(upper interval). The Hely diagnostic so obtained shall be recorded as 1.5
